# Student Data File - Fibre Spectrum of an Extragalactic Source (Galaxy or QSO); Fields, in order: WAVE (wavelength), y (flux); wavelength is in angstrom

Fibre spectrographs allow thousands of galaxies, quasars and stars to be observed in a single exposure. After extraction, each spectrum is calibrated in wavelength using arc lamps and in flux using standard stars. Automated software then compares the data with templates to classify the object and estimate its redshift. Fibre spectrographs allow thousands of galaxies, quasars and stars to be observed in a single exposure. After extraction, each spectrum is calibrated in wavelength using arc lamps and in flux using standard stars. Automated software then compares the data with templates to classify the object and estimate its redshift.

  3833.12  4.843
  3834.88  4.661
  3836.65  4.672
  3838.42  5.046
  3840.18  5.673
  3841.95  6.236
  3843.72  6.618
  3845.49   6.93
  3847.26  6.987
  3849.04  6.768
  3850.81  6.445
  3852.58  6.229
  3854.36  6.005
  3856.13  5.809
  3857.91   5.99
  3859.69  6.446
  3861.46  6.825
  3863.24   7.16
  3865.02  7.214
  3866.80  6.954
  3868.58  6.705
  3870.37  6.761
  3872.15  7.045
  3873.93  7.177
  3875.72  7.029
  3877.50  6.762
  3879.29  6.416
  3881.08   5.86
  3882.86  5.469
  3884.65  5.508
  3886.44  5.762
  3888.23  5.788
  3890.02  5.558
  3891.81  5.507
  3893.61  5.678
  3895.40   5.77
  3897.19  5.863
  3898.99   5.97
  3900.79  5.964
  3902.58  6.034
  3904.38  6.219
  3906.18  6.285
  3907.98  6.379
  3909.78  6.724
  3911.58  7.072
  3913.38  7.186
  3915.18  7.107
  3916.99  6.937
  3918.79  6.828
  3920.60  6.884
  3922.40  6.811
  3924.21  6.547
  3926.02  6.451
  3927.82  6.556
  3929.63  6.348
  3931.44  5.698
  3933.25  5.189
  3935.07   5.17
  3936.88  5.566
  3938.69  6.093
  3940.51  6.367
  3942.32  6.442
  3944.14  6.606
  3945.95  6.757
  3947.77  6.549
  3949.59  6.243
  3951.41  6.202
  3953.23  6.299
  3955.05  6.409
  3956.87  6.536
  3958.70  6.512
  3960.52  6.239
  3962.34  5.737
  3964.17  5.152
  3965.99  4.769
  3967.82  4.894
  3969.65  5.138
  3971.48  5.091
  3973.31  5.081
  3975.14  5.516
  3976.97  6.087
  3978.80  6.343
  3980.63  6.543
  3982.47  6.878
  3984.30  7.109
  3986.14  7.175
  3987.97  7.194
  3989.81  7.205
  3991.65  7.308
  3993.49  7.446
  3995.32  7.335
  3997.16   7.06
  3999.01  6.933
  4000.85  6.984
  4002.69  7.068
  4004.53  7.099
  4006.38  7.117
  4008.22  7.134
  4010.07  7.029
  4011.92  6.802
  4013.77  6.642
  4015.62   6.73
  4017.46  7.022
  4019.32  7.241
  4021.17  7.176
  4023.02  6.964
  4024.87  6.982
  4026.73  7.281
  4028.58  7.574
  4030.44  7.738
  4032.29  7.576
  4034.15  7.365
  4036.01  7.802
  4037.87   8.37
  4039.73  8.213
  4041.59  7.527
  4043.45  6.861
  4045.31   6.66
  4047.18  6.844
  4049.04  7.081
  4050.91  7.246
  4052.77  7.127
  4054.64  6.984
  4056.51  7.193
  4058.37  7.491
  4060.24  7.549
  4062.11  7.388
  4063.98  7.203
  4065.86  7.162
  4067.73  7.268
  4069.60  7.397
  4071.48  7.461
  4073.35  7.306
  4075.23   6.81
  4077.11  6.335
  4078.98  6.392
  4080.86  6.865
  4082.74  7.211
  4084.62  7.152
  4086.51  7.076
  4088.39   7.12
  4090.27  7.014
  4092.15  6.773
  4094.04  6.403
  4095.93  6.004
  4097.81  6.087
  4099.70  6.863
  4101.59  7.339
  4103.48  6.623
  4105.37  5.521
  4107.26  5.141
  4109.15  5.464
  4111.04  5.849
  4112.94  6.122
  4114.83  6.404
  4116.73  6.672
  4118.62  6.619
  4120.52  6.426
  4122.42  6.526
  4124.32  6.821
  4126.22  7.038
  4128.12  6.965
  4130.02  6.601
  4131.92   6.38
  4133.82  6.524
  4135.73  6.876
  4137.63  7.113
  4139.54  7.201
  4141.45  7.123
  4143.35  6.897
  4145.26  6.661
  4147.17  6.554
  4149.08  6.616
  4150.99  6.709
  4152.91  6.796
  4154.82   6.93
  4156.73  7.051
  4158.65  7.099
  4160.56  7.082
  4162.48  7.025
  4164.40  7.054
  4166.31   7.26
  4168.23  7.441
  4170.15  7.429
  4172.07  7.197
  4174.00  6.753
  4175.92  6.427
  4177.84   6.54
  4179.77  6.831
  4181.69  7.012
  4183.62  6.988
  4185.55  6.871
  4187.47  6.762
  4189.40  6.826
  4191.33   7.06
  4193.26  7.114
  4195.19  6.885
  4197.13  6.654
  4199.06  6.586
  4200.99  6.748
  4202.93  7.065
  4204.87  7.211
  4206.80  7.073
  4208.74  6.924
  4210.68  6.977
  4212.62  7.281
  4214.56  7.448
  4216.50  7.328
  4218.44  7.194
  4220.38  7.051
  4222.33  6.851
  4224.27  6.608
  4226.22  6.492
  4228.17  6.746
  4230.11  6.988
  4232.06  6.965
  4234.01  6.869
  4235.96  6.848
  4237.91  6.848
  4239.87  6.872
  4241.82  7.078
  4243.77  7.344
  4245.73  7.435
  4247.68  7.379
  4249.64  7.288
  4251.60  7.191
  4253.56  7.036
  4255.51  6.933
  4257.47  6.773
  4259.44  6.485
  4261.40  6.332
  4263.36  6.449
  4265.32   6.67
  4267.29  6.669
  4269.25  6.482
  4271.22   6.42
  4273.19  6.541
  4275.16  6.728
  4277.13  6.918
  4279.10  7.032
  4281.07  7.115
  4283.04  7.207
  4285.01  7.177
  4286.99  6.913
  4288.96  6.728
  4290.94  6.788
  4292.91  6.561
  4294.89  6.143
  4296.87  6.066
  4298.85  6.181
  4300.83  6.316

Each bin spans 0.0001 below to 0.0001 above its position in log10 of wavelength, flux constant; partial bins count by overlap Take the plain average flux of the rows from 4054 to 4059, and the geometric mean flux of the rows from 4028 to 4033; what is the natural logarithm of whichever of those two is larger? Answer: 2.03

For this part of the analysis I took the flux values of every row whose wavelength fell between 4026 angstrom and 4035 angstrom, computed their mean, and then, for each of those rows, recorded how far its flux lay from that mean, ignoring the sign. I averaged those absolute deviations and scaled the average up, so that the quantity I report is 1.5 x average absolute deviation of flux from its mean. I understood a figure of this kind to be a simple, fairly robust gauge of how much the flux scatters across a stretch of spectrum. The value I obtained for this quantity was 0.221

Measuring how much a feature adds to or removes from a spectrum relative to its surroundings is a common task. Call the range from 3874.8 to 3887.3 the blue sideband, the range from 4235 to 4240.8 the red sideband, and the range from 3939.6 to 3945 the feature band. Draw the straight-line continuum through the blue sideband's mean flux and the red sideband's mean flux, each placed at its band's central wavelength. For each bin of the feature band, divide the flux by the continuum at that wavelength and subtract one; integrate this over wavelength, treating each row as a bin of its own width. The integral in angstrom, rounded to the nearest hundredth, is 0.20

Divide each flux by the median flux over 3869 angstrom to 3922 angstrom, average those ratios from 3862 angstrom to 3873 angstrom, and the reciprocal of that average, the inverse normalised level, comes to 0.90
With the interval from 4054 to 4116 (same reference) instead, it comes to 0.93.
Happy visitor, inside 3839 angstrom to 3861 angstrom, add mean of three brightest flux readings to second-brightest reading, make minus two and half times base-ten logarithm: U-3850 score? -2.85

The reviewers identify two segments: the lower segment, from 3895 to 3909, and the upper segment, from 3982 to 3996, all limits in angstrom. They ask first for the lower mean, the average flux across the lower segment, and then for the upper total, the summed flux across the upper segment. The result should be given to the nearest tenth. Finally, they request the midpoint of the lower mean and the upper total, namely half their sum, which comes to 31.9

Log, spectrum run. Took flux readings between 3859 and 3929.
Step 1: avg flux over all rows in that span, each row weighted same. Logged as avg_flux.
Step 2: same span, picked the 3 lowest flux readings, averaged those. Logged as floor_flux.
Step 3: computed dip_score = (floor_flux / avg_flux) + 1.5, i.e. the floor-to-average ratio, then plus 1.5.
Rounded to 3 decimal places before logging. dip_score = 2.353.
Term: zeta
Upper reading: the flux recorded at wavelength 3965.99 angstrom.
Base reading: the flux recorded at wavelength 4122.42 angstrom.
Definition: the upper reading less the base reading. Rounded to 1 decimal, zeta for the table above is -1.8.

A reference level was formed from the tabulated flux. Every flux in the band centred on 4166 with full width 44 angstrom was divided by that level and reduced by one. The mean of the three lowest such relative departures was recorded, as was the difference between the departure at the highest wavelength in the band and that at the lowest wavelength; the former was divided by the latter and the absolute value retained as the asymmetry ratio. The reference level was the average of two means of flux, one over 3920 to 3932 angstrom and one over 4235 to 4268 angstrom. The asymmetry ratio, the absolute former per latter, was 1.9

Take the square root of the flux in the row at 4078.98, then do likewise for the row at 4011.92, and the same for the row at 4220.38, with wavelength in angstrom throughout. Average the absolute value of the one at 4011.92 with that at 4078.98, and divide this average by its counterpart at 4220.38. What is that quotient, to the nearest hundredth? 0.97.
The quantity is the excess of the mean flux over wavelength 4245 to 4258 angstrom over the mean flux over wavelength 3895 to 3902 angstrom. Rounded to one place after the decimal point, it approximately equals 1.3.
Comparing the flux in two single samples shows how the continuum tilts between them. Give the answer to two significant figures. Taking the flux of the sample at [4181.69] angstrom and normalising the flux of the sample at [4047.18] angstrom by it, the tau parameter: 0.98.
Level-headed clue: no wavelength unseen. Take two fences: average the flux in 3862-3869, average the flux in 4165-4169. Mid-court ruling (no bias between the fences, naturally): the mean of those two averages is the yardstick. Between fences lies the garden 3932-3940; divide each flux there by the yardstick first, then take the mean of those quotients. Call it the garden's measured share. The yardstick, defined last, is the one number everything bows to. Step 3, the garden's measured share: 0.77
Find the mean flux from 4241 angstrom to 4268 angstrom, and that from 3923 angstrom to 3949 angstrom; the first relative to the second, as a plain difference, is 0.8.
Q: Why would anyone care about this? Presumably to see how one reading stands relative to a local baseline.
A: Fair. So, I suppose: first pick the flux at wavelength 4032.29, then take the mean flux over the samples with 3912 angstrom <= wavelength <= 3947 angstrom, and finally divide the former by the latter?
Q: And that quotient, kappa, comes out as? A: 1.18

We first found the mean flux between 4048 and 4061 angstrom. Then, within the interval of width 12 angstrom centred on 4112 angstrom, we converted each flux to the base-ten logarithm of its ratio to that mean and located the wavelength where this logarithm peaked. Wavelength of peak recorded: 4116.73 angstrom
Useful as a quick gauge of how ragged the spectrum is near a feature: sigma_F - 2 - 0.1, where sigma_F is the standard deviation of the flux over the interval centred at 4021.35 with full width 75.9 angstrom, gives -1.74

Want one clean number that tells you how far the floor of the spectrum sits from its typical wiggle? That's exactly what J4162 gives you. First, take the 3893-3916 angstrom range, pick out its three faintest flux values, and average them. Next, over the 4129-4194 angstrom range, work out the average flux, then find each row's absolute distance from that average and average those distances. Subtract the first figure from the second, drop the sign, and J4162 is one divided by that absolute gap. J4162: 0.180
